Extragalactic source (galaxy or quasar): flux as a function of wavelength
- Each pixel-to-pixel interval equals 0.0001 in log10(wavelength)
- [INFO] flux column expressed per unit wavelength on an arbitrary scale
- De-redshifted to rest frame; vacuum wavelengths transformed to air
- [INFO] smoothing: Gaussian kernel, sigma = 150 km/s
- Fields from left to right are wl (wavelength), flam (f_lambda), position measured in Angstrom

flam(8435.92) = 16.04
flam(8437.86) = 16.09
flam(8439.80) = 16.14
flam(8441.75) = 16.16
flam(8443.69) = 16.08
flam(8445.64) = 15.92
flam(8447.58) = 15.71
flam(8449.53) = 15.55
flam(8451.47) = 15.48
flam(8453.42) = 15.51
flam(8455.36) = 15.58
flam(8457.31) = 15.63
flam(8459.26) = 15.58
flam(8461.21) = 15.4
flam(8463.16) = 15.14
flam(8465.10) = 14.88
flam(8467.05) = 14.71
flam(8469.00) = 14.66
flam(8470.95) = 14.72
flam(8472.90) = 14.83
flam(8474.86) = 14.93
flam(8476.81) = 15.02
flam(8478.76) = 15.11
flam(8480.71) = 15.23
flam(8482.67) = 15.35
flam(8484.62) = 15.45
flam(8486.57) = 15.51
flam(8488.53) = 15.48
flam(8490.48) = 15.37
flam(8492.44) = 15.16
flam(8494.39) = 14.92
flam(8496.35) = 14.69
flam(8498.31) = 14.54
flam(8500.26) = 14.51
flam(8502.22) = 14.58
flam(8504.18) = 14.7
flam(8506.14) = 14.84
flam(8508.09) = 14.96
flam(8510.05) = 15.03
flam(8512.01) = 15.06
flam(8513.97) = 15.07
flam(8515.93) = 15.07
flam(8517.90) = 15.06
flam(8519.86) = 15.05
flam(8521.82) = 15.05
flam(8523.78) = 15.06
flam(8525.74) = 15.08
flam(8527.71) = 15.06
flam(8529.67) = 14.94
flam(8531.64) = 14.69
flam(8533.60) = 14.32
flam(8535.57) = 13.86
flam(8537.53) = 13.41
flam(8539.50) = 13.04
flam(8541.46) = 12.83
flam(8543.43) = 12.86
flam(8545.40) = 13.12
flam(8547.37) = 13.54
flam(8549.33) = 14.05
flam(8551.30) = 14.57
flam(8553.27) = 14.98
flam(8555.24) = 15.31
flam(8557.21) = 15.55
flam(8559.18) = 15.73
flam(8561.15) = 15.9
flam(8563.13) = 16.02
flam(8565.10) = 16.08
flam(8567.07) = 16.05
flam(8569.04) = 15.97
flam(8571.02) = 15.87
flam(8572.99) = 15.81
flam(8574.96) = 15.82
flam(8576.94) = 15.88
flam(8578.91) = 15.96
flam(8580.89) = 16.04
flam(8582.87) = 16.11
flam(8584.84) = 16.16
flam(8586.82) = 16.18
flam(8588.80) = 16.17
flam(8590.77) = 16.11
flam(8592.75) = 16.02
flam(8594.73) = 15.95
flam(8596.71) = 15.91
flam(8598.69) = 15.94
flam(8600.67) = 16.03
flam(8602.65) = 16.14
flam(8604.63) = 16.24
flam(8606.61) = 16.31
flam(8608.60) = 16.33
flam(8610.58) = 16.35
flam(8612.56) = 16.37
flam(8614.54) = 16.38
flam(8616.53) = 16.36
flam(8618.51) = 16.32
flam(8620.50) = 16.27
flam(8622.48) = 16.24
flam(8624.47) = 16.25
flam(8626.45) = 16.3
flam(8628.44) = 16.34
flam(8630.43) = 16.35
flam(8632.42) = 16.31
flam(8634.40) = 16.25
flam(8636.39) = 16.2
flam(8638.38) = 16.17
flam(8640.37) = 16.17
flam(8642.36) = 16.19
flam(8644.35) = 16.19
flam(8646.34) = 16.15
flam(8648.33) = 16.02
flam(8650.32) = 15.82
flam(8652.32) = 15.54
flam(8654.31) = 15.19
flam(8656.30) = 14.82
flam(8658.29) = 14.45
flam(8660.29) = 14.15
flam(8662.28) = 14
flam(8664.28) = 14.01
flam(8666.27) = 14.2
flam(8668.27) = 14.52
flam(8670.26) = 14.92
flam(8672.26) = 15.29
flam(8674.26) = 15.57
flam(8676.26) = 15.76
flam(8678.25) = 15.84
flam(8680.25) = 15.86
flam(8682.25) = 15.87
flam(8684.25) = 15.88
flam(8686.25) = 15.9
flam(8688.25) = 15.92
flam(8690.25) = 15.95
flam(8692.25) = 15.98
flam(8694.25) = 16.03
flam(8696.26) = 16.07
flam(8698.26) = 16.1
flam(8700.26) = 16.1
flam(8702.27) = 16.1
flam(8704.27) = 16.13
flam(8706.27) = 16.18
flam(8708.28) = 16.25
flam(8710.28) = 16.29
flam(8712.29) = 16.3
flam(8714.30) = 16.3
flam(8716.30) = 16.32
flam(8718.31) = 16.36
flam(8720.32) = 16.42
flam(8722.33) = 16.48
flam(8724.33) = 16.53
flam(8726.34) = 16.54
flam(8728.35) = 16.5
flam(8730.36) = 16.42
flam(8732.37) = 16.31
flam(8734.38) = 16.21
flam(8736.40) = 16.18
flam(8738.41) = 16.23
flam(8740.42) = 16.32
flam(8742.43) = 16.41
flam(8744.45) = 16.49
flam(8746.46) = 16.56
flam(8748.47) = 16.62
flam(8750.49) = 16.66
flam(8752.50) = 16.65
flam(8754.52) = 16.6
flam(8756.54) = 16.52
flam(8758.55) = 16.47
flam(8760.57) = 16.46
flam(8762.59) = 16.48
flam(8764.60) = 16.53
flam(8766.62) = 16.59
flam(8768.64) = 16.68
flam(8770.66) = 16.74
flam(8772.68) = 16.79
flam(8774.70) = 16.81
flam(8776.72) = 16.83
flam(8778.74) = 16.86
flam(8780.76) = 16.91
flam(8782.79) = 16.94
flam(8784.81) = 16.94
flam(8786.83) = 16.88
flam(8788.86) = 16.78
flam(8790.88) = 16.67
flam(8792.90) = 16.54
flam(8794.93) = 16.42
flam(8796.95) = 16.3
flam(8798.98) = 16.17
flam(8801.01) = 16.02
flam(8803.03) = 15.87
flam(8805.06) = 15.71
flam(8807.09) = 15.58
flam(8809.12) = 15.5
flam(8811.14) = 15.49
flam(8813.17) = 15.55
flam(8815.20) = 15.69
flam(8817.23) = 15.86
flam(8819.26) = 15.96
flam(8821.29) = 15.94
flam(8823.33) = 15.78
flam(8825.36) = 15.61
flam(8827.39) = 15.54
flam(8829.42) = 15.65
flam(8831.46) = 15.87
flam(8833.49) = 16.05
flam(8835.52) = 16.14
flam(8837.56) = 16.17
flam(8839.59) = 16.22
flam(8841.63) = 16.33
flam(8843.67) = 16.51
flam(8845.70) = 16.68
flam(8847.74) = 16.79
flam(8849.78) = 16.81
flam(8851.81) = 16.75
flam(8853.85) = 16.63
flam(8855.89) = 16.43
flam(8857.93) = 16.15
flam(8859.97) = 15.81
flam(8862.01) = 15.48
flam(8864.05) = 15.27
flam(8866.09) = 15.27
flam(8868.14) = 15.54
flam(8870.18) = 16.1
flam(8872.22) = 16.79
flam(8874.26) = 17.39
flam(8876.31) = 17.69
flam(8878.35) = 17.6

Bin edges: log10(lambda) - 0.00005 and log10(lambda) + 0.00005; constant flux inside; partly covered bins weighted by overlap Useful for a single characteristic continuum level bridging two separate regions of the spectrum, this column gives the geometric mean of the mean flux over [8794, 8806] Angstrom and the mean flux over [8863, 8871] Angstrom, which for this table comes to 15.8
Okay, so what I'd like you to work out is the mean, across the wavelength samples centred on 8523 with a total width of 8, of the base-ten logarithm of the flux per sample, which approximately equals 1.18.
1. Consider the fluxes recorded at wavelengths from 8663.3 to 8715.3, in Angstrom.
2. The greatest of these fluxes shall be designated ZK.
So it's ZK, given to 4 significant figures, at 16.30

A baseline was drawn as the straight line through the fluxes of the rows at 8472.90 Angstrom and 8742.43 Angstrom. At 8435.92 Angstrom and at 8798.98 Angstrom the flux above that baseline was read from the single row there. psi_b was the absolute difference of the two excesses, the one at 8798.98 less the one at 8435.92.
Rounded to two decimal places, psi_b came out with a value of 2.00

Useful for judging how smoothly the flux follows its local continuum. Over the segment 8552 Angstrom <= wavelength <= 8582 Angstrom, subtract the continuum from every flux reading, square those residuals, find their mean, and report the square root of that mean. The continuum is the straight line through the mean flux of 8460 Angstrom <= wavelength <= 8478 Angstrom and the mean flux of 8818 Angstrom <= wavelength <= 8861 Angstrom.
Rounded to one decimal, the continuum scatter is 0.6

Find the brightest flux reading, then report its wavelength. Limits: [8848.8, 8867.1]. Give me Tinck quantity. 8849.78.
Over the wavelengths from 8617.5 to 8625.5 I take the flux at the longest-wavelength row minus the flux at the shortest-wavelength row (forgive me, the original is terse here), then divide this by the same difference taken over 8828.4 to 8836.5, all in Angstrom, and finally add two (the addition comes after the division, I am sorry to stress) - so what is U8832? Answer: 1.9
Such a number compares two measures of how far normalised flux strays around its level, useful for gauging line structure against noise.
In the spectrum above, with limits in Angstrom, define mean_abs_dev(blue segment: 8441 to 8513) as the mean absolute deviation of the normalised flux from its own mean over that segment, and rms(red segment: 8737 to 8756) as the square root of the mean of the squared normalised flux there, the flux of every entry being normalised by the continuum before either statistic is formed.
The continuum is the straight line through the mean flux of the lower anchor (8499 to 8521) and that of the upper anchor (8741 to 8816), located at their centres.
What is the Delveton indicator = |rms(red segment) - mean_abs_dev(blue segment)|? 0.99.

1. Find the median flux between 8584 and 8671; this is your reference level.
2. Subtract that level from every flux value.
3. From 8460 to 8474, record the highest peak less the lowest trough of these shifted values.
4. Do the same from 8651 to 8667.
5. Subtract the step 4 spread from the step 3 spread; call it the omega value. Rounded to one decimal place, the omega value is -0.8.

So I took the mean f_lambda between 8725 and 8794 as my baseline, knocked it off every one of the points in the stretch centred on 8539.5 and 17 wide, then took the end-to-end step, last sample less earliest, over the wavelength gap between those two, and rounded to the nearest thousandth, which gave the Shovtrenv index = -0.073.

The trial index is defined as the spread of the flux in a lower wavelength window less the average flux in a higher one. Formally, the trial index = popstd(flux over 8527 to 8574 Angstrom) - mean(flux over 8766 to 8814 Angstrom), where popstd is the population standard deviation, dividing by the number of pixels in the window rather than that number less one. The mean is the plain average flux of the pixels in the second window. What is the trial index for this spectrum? -15.3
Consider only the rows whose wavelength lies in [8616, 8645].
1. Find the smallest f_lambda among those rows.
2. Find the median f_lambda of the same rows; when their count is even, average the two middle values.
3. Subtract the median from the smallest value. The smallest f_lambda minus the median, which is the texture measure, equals -0.1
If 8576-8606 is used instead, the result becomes -0.2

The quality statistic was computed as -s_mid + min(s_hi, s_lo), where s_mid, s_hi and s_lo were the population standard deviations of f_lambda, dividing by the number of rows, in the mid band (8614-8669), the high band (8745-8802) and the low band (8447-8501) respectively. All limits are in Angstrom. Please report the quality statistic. -0.62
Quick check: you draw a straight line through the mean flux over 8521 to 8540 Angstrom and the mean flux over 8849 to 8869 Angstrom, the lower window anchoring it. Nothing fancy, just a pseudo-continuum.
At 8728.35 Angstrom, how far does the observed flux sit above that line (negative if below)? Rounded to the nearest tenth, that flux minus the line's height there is 1.1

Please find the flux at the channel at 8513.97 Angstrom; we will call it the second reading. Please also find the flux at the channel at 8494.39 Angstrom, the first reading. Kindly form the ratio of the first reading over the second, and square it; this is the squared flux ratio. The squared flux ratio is 0.98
